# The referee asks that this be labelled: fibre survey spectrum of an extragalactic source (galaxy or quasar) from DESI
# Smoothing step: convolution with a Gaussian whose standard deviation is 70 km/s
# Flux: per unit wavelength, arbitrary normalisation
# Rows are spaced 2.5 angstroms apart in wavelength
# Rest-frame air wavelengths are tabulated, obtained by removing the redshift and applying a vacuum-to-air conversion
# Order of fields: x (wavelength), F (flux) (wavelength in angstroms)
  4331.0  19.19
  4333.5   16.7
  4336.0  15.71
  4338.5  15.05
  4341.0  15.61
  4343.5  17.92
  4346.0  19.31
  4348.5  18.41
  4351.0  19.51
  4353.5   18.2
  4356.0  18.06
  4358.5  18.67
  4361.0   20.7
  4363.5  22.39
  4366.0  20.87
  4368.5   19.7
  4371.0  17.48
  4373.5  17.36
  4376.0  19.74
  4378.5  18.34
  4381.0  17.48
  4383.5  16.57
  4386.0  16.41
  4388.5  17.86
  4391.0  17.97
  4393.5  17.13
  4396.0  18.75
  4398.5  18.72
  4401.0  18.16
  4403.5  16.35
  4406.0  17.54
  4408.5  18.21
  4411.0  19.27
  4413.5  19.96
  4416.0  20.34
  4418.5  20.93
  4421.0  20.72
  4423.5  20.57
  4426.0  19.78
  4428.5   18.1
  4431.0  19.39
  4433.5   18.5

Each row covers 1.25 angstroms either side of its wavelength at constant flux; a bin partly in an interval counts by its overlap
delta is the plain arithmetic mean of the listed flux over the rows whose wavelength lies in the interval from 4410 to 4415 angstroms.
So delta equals 19.6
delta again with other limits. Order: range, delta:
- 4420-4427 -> 20.4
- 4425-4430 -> 18.9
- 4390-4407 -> 17.8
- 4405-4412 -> 18.3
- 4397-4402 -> 18.4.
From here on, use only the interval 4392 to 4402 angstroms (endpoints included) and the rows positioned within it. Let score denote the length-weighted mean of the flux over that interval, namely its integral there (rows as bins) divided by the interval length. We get 18.2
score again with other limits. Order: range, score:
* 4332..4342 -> 15.9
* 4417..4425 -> 20.7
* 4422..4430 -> 19.5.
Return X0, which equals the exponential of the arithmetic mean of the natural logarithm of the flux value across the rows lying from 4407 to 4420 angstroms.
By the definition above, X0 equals 19.7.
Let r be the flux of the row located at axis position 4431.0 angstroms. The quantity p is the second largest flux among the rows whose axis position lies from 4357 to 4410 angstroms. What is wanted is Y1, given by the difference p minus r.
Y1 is 1.48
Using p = 20.87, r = 19.39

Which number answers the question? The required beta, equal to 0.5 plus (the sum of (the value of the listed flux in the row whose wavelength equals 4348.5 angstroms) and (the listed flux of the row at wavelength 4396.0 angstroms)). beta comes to 37.7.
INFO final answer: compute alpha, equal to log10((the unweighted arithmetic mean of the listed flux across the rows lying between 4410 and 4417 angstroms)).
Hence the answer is 1.30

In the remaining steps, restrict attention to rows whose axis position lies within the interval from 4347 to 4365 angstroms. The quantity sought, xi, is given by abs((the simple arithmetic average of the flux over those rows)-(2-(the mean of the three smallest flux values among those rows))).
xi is 35.6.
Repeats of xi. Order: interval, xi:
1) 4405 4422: 35.9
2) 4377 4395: 32.1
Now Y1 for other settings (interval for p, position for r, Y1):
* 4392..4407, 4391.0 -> 0.75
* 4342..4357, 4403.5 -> 2.96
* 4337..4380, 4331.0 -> 1.68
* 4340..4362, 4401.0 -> 1.35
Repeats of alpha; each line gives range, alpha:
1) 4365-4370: 1.31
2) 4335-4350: 1.23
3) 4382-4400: 1.25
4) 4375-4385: 1.26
